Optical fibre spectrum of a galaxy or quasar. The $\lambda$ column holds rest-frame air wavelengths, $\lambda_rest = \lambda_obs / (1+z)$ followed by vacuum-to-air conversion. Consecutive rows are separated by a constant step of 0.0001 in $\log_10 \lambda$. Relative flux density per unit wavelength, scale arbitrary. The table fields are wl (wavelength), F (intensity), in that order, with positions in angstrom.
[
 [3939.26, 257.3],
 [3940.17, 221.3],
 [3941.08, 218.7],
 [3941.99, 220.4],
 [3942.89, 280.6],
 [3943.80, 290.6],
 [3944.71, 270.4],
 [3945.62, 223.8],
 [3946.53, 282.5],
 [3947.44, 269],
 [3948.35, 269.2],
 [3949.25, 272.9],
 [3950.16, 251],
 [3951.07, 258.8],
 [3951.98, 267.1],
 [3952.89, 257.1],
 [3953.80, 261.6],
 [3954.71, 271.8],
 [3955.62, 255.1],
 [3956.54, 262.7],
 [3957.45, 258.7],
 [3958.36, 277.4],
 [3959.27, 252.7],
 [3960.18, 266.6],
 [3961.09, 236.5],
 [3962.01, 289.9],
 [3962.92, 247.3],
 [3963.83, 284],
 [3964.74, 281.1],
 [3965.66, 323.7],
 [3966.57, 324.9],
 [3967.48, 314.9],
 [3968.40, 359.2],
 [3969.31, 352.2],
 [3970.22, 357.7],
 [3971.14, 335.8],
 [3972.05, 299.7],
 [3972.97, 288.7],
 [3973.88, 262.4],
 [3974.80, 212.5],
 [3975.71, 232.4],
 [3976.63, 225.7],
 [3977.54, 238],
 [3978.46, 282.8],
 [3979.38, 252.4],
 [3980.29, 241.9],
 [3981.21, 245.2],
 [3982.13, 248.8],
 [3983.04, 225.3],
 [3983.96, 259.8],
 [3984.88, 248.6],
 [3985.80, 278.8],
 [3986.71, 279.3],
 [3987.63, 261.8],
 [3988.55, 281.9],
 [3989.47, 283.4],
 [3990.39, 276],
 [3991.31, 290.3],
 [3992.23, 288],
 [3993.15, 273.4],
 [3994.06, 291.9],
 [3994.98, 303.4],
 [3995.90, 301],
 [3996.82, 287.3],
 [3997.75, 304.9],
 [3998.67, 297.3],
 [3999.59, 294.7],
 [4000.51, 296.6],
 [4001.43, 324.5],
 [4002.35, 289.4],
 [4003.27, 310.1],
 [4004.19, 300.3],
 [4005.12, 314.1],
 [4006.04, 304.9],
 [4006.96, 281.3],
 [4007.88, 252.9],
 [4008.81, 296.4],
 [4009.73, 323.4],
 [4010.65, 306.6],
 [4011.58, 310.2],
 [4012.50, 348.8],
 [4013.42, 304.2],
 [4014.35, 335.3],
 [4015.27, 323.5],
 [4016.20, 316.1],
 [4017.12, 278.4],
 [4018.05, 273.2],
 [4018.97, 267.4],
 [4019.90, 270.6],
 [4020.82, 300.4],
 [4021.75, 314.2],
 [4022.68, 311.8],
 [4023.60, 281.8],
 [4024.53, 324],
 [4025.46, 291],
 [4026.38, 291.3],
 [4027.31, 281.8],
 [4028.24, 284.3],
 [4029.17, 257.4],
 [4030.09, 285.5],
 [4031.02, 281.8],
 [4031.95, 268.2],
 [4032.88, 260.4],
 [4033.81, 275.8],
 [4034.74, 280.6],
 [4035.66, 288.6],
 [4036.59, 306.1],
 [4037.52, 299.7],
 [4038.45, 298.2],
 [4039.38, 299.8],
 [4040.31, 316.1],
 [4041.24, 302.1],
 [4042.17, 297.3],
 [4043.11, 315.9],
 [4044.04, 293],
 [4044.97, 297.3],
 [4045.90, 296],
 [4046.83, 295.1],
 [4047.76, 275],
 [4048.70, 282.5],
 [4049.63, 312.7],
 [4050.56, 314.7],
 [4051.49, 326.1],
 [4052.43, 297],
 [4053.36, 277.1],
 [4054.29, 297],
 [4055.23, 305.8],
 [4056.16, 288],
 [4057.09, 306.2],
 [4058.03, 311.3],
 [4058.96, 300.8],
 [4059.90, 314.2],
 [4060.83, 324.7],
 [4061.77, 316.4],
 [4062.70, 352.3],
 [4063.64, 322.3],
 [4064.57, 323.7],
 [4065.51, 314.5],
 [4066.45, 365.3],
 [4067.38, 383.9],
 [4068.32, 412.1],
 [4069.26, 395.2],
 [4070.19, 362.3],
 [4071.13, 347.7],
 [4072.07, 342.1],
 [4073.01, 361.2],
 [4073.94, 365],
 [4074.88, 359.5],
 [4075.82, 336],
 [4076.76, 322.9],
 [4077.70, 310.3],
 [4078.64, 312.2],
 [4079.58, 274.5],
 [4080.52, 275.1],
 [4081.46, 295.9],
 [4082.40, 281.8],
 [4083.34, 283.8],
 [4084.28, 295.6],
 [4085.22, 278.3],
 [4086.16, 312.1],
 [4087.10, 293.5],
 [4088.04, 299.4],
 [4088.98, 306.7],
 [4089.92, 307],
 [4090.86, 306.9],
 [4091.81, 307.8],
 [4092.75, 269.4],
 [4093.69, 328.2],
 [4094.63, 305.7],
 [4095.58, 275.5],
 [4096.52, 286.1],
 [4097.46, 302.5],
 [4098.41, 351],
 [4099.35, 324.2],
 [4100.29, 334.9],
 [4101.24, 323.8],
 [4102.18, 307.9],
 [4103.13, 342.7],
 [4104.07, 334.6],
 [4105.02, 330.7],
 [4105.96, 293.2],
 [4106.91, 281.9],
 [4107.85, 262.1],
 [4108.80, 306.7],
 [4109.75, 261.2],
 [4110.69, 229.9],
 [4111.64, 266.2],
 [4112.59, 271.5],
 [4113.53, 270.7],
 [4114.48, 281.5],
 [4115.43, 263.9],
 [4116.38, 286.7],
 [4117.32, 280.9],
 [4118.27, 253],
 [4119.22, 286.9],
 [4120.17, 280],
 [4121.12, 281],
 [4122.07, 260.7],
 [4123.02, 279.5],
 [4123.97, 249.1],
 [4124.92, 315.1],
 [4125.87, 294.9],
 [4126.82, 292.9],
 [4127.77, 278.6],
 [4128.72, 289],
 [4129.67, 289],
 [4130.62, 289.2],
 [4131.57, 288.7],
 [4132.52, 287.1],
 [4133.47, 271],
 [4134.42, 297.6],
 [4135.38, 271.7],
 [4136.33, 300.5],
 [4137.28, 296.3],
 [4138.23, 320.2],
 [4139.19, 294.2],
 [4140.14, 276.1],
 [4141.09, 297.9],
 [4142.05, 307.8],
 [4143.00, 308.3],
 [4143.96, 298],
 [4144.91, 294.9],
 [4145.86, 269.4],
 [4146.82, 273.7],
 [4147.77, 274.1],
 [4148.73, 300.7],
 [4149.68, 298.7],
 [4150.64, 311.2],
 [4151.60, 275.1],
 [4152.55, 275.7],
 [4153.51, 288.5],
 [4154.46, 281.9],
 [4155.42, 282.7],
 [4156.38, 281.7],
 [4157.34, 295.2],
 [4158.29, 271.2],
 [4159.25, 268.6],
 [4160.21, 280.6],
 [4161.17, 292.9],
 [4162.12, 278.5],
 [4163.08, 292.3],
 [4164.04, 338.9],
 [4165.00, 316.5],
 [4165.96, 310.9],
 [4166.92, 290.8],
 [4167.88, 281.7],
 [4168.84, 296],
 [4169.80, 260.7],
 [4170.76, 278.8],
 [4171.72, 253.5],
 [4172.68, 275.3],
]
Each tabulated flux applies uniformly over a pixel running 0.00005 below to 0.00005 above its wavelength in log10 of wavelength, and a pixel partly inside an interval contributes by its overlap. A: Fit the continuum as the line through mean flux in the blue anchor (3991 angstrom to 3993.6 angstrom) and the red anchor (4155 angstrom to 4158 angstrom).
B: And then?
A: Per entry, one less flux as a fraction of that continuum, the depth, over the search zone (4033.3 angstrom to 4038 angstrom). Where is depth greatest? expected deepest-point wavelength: 4033.81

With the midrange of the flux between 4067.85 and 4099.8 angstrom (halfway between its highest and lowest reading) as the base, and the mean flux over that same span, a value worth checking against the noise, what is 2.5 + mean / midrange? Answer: 3.43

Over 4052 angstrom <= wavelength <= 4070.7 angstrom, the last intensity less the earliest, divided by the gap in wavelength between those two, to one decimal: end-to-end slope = 3.7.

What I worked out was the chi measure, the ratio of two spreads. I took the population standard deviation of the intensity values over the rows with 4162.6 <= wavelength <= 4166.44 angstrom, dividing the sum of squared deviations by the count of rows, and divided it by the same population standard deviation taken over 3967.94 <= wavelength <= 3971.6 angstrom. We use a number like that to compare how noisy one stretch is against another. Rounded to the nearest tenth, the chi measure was 1.8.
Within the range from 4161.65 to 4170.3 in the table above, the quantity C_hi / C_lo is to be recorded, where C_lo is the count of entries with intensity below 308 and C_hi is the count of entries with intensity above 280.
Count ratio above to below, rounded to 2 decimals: 1.17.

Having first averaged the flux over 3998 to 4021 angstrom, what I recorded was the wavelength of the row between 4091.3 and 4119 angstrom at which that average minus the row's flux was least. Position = 4098.41 angstrom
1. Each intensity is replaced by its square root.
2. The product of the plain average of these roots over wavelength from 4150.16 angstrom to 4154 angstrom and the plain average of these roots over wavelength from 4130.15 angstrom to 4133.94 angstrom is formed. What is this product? 286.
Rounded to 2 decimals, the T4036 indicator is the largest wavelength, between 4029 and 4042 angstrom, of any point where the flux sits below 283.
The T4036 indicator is 4034.74 angstrom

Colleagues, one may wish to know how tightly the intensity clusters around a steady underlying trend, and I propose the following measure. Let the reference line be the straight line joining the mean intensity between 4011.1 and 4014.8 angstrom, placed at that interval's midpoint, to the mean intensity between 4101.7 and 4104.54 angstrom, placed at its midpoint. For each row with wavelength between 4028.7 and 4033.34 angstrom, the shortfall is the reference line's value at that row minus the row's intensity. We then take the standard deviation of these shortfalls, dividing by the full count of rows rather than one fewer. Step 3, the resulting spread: 11.2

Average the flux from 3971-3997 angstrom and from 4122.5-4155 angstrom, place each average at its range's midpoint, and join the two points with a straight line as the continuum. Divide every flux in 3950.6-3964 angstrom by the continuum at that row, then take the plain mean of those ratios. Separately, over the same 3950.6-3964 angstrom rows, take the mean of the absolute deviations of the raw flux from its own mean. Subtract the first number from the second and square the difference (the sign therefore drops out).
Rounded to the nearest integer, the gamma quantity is 88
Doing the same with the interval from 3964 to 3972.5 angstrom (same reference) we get 388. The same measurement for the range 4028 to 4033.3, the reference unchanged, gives 99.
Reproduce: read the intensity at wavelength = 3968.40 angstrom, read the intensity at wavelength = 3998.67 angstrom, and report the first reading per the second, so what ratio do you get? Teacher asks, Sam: 1.21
